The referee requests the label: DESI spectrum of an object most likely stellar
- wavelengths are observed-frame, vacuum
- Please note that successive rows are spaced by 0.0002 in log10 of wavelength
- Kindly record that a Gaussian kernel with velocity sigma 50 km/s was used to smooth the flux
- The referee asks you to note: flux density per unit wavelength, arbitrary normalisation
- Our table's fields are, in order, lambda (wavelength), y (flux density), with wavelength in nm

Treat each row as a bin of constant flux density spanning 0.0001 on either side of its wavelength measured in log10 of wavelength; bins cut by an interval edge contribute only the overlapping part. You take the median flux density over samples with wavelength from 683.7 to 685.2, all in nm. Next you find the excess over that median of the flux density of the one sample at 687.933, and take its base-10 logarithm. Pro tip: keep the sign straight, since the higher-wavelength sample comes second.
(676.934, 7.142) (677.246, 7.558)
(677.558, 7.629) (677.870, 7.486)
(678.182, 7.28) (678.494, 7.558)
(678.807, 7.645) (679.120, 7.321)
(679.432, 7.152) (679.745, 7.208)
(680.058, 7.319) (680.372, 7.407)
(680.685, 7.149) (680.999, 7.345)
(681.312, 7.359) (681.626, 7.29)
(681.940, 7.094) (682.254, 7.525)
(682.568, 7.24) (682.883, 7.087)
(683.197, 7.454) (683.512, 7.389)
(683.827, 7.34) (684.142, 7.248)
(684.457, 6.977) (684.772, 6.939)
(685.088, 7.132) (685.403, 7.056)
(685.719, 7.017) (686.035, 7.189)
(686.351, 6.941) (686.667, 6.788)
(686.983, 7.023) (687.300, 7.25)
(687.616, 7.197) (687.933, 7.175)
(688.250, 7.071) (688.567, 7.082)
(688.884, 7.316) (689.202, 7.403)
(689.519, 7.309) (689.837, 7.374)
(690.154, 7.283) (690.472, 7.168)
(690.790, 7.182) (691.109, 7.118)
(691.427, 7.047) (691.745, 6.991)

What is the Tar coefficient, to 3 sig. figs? -1.37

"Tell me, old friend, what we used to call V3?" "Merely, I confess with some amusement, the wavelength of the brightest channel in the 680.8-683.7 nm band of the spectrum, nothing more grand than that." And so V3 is 682.254 nm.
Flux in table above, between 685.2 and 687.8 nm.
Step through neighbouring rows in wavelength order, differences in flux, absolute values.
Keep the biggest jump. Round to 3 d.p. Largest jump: 0.248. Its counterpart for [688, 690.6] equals 0.234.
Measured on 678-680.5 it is 0.324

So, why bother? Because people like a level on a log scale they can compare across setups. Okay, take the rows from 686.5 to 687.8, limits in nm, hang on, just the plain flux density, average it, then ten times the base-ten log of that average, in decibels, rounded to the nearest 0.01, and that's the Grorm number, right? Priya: 8.49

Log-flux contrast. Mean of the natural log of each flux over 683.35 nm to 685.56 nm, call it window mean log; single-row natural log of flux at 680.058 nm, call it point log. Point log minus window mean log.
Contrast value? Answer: 0.023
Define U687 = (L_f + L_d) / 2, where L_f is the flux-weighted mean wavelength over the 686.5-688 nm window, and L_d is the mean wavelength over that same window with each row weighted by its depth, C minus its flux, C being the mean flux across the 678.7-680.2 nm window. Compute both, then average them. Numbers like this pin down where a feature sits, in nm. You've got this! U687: 687.18 nm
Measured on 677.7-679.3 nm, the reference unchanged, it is 678.50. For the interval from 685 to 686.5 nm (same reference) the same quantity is 685.75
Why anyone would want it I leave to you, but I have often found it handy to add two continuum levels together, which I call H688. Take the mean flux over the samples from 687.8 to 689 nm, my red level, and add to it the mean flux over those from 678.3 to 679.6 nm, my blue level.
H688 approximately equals 14.6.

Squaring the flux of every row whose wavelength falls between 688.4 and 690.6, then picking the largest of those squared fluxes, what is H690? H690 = 55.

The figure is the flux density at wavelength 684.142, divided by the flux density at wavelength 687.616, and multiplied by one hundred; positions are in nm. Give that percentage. 101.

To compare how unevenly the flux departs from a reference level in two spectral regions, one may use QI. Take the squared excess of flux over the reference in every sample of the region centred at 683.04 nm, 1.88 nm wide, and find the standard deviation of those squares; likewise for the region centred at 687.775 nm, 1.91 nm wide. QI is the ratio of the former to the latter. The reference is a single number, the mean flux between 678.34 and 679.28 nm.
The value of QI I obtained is 1.0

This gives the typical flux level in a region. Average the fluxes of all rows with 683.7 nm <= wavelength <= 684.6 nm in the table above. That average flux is 7.19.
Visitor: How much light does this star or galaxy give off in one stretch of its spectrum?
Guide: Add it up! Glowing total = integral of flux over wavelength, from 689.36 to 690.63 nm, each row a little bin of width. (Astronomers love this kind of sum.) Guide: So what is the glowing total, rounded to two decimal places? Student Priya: 9.26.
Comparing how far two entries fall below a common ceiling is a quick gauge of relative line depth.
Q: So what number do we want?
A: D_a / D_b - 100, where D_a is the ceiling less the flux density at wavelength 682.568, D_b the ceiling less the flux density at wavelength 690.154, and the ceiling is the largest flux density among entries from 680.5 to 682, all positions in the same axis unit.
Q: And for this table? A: -98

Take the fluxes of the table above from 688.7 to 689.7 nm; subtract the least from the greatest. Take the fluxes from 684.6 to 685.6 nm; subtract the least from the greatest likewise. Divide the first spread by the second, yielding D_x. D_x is 0.49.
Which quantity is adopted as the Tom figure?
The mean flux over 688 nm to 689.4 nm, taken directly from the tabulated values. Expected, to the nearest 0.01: 7.22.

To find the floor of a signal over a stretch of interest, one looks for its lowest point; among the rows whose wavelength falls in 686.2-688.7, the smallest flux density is 6.788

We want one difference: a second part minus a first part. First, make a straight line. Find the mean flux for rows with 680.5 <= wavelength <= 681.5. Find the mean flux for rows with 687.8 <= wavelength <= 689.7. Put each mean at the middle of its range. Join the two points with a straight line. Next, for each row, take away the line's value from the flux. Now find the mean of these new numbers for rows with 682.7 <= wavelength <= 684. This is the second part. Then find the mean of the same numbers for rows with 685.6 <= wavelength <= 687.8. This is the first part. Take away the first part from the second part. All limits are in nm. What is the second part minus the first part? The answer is 0.23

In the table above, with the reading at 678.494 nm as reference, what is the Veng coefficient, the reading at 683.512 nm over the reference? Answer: 0.978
